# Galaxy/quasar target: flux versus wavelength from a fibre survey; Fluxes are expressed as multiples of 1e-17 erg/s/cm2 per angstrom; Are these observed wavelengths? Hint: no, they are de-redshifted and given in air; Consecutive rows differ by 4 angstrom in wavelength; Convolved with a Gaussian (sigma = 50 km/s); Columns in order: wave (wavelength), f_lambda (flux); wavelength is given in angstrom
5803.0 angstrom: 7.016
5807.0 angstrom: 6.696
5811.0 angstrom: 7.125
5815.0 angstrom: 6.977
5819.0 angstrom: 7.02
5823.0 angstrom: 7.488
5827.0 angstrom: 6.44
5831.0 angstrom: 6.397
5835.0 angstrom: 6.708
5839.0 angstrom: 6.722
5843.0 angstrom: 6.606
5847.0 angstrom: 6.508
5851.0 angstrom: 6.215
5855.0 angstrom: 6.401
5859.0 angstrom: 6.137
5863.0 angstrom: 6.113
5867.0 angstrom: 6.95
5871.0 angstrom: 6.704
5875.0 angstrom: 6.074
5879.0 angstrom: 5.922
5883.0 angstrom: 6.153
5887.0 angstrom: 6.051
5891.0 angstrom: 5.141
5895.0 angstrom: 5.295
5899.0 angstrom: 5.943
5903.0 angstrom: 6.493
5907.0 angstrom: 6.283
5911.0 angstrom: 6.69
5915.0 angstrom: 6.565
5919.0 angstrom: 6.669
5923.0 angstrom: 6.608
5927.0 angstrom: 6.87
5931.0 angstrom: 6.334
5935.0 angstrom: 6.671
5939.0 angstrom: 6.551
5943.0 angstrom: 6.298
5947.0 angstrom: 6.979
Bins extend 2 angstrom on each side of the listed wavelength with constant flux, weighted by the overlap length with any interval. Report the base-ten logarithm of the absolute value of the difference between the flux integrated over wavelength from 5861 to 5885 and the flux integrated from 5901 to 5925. 0.75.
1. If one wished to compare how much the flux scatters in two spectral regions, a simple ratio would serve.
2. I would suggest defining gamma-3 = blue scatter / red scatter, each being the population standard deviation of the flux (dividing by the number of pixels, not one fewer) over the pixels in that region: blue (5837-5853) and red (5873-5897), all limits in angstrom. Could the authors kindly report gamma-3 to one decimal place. 0.5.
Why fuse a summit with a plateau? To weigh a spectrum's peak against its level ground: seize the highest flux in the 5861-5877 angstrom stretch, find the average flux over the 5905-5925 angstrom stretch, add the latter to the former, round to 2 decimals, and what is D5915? 13.51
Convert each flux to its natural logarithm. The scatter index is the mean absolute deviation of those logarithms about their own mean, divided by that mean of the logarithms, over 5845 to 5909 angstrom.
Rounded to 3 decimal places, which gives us 0.029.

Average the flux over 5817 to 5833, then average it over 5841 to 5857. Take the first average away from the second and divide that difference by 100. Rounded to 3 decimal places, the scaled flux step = -0.004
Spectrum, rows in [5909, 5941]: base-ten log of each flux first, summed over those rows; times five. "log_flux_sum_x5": 32.8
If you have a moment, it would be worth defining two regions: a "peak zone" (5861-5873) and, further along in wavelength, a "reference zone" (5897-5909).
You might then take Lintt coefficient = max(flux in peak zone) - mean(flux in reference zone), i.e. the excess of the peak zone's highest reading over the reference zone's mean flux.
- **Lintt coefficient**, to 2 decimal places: 0.71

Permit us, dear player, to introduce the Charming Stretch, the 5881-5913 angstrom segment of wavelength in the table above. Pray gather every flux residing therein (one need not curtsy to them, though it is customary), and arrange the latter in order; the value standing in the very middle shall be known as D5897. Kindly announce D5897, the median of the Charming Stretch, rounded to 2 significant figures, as 6.1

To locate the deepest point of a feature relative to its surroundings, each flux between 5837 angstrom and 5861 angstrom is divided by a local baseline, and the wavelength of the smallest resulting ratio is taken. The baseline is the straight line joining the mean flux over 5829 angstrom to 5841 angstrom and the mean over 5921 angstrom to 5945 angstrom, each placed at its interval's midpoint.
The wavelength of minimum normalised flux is 5859.0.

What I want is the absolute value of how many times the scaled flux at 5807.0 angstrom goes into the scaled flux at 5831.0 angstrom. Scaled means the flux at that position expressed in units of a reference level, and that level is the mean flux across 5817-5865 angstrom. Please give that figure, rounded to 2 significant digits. 0.96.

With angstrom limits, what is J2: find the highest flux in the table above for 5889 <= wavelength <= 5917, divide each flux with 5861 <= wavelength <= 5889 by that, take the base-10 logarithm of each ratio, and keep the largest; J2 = 0.017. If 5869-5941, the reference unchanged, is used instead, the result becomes 0.012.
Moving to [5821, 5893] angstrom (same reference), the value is 0.049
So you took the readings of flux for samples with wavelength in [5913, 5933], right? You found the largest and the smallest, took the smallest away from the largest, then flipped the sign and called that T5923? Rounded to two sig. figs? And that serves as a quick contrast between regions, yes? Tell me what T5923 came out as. -0.54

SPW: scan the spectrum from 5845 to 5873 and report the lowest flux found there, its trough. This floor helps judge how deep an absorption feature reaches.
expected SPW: 6.113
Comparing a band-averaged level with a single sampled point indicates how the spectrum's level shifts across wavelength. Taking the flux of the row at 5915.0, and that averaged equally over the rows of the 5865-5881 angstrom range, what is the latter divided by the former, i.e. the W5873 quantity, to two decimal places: 0.98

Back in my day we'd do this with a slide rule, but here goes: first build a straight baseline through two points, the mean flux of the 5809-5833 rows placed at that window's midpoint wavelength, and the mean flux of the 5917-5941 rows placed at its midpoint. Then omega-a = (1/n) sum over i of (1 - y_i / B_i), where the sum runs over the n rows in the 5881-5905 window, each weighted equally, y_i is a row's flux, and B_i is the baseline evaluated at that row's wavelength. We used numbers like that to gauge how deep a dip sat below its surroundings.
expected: 0.13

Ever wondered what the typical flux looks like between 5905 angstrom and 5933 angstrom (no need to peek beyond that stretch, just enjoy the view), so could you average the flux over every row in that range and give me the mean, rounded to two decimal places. 6.57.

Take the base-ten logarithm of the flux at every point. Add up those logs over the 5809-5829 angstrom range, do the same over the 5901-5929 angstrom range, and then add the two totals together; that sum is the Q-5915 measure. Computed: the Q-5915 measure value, 10.0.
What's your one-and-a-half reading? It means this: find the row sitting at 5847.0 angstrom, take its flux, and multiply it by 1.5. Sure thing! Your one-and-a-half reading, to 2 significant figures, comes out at 9.8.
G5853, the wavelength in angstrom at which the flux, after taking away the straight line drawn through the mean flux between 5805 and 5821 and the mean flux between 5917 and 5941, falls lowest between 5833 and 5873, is 5863.0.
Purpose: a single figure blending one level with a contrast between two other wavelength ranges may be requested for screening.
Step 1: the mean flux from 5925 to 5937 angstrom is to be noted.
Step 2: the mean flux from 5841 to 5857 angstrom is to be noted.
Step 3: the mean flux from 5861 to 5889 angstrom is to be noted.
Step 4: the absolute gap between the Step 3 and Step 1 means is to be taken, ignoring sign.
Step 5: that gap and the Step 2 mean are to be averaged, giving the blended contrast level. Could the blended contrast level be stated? 3.4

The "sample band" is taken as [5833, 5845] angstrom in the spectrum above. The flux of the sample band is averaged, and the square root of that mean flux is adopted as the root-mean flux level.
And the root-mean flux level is 2.58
